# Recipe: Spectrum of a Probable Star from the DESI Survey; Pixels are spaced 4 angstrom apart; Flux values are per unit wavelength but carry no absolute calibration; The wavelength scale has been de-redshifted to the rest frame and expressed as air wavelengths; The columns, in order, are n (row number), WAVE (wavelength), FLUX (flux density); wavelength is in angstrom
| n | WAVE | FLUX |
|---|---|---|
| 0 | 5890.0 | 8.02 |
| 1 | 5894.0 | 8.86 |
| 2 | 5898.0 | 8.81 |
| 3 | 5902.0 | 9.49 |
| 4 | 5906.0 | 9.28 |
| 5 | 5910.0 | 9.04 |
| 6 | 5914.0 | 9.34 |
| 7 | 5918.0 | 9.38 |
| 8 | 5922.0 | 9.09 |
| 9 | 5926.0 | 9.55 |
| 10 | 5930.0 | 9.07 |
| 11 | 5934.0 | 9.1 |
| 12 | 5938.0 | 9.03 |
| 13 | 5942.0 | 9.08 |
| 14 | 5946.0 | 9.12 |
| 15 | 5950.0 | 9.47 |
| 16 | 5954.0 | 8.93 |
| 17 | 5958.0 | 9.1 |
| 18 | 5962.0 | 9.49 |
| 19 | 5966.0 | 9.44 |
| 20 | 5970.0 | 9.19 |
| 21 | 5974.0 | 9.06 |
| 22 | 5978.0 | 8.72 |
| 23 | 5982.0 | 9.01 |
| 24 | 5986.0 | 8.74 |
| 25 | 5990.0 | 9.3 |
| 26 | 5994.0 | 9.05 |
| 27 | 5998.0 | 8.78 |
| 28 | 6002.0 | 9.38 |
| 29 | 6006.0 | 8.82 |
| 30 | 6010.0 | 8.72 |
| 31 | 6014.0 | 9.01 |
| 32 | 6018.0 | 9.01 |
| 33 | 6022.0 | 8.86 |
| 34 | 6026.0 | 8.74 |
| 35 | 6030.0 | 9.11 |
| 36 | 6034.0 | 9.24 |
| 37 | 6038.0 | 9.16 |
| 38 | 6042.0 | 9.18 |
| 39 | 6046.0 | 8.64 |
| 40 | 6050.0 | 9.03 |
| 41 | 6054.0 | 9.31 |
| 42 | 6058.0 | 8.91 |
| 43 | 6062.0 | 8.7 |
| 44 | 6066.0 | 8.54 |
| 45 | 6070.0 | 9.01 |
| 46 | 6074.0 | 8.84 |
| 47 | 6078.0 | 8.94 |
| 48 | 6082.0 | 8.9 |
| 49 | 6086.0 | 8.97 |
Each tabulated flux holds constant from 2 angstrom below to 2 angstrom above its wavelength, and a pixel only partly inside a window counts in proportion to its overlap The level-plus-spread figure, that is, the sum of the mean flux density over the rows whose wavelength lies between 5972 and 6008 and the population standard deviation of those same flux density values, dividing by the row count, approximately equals 9.2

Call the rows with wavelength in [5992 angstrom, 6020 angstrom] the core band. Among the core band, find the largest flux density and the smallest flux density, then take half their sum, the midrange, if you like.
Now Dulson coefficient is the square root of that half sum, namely 3.01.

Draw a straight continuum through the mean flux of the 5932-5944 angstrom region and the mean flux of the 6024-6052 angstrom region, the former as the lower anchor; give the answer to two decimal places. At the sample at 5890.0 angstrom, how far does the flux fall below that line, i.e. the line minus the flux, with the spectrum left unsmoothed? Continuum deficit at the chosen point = 1.08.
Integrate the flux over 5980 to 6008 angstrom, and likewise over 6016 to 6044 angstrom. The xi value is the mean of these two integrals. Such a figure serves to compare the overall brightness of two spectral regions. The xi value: 253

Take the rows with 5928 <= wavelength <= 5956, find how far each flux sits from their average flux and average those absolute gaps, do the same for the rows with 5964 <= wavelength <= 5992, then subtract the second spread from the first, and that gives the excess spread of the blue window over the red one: -0.106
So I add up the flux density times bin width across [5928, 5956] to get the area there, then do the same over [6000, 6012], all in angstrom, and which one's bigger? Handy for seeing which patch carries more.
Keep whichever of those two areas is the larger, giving 255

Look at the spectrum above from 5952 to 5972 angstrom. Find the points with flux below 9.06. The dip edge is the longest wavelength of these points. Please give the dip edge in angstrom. 5954.0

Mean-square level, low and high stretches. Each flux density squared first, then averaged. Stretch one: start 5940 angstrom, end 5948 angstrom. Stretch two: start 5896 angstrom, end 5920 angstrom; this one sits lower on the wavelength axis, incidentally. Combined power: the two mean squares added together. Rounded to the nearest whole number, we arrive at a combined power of 168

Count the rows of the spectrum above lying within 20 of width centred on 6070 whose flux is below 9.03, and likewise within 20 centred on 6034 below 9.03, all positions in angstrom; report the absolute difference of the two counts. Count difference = 4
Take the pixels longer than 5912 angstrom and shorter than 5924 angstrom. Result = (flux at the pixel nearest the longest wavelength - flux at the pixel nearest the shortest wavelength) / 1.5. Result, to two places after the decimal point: -0.17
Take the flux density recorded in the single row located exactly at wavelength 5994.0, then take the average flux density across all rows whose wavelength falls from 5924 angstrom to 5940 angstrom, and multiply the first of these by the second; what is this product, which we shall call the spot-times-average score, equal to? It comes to 83.1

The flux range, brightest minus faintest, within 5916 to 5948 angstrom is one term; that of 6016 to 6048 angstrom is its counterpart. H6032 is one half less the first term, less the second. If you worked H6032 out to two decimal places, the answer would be -0.62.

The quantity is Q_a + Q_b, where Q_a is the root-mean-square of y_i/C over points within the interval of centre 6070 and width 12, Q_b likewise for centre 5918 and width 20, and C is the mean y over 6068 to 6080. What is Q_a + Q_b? 2.02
